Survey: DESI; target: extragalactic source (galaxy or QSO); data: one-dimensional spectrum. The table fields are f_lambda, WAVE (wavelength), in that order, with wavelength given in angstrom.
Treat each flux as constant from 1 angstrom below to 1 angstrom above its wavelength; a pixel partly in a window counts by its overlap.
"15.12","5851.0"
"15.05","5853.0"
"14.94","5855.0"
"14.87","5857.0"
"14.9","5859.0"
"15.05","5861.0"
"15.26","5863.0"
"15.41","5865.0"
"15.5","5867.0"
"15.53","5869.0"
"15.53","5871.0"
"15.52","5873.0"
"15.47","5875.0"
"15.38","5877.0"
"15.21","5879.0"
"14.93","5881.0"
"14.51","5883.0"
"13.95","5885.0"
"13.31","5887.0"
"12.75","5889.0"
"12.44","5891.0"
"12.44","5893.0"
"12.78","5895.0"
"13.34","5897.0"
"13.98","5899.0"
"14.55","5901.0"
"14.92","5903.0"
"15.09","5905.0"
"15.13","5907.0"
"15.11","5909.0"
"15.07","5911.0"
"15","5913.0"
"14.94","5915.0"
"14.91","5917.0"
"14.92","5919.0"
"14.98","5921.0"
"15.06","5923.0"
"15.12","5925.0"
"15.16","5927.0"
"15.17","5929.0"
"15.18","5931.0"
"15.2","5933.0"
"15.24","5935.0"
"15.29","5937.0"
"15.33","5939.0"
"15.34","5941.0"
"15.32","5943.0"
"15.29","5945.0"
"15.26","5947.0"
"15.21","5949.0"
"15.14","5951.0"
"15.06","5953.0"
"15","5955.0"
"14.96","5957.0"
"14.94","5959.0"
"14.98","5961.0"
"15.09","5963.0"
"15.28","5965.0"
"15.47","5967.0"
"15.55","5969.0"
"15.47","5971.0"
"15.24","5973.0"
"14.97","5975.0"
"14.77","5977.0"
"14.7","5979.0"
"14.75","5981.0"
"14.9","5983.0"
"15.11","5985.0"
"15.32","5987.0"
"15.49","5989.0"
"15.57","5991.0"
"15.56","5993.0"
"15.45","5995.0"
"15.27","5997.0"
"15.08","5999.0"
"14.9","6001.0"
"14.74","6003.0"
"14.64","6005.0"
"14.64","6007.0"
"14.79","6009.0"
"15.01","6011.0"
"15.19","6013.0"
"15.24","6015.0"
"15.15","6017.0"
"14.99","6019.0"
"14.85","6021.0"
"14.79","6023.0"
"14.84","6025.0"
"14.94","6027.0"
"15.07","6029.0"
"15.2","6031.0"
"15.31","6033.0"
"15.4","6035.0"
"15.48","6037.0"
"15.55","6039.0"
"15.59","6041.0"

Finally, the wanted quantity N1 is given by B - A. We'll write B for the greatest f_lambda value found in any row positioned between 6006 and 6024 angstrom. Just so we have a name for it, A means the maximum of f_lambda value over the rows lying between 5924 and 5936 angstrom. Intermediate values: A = 15.24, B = 15.24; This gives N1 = 0.00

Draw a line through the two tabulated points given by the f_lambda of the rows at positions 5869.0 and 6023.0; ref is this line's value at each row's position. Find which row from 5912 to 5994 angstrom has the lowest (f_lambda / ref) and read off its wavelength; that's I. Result 5917.0 angstrom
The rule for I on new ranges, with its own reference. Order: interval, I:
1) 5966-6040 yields 5979.0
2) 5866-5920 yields 5891.0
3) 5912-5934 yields 5917.0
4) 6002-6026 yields 6005.0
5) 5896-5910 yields 5897.0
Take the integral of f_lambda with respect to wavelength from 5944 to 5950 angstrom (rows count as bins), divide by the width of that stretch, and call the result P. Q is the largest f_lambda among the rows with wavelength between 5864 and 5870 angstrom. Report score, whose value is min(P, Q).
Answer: 15.3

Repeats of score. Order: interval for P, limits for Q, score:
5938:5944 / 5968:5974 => 15.3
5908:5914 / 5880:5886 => 14.9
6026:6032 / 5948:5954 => 15.1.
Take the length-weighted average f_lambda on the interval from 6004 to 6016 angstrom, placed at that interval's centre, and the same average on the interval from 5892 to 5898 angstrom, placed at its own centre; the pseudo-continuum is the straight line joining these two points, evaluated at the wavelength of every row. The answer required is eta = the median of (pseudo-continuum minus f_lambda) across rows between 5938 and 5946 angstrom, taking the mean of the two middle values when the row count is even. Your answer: -1.6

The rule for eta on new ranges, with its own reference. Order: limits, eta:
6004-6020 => 0.0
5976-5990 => -0.5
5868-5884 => -2.9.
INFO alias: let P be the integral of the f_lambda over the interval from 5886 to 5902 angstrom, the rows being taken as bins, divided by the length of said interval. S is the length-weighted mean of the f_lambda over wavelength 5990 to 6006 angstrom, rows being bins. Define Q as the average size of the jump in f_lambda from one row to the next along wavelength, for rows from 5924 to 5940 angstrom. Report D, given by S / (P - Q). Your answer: 1.15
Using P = 13.2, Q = 0.03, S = 15.2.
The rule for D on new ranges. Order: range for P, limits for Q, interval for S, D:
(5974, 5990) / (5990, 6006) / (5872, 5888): 0.99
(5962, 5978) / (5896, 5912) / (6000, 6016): 1.00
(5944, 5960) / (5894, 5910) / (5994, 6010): 1.01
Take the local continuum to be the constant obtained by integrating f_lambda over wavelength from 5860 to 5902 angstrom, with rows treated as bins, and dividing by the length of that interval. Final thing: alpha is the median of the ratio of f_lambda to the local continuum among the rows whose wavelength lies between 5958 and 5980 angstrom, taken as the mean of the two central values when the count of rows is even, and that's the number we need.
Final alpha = 1.05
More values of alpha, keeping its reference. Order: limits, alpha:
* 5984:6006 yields 1.06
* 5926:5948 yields 1.06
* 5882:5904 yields 0.93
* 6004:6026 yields 1.03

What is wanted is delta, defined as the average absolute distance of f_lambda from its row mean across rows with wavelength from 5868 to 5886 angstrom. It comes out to 0.43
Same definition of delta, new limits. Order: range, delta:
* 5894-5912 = 0.72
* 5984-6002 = 0.19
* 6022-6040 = 0.24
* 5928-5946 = 0.06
